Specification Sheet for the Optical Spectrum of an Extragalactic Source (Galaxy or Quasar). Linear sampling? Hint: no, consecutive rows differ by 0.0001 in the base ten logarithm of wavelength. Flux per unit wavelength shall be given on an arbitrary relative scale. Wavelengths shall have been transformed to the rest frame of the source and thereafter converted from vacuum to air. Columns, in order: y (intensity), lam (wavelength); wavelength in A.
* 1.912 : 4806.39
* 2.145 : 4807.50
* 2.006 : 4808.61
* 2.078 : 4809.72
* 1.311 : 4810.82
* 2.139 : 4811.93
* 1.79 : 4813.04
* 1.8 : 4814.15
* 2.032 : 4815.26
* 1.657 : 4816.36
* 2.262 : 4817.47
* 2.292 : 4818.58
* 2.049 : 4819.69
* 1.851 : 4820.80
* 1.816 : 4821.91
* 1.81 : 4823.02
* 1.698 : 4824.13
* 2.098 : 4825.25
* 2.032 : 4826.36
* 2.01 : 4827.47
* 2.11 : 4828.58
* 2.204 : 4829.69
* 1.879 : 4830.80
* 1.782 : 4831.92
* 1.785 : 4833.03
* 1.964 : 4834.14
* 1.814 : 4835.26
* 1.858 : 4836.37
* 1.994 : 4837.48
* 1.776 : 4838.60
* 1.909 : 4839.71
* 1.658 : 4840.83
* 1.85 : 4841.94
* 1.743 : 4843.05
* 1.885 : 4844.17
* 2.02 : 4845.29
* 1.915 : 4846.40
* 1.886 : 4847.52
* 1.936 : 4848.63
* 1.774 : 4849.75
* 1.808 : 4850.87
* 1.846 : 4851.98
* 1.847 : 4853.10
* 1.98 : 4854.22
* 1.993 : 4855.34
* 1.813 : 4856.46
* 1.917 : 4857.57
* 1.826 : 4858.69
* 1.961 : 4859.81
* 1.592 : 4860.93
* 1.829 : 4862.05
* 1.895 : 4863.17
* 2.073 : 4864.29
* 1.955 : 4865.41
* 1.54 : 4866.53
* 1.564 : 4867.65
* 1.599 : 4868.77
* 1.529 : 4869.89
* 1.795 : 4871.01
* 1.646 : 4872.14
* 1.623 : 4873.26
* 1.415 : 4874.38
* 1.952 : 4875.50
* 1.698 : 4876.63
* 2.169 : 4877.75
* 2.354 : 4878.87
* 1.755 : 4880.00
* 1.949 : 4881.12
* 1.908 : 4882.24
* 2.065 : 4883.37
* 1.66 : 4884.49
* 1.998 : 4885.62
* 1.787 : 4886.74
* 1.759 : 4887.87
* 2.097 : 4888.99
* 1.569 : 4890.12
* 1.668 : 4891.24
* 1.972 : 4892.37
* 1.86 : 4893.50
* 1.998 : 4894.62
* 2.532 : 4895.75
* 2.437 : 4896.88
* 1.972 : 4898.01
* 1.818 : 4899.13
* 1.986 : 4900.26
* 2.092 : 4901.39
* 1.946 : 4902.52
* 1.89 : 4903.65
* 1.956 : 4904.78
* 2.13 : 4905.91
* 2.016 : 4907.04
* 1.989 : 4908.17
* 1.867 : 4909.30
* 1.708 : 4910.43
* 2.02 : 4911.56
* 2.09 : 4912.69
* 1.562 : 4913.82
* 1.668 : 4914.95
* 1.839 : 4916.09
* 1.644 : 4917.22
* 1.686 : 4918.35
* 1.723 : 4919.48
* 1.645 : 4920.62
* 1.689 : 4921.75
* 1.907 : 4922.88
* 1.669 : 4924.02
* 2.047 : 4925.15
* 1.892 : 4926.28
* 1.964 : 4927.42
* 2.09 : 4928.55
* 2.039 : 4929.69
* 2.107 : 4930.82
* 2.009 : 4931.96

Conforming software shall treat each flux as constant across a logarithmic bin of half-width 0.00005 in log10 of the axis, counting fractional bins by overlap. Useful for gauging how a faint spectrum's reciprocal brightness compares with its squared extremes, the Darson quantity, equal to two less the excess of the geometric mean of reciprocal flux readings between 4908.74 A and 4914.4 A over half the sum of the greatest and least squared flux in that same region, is 4.86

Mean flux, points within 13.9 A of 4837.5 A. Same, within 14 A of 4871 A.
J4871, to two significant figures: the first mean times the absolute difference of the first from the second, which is 0.16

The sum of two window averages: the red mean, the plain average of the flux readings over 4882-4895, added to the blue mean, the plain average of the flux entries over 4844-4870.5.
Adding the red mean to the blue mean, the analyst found 3.69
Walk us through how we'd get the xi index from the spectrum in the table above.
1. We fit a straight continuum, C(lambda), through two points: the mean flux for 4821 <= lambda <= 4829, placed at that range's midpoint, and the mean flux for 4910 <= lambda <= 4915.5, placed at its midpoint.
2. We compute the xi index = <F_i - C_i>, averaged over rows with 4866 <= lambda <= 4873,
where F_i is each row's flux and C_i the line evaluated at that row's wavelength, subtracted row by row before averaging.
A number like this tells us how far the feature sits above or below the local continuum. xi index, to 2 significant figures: -0.26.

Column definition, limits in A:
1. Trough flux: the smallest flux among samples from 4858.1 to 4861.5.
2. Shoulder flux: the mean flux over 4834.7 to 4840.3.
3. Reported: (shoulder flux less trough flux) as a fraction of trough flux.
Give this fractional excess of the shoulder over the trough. 0.17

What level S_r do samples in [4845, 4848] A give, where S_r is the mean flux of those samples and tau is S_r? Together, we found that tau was 1.94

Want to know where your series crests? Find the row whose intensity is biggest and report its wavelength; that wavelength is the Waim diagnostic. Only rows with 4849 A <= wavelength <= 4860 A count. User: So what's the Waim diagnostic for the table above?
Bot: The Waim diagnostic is 4855.34 A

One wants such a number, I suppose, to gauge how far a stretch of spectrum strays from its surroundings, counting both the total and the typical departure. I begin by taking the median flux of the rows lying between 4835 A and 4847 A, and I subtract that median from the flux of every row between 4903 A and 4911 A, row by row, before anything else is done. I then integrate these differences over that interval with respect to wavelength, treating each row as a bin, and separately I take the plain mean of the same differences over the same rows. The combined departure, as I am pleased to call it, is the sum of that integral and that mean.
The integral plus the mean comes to 0.7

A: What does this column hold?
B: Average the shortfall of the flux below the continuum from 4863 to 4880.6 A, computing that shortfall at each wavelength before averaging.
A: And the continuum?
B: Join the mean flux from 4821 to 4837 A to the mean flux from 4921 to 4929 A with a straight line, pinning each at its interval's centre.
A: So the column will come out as 0.12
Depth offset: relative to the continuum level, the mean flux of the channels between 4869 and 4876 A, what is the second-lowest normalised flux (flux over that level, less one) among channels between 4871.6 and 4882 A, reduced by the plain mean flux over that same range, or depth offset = -1.86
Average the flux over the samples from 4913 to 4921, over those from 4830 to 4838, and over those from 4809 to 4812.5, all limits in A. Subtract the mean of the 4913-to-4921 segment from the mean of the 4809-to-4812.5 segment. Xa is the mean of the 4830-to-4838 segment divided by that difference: 12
